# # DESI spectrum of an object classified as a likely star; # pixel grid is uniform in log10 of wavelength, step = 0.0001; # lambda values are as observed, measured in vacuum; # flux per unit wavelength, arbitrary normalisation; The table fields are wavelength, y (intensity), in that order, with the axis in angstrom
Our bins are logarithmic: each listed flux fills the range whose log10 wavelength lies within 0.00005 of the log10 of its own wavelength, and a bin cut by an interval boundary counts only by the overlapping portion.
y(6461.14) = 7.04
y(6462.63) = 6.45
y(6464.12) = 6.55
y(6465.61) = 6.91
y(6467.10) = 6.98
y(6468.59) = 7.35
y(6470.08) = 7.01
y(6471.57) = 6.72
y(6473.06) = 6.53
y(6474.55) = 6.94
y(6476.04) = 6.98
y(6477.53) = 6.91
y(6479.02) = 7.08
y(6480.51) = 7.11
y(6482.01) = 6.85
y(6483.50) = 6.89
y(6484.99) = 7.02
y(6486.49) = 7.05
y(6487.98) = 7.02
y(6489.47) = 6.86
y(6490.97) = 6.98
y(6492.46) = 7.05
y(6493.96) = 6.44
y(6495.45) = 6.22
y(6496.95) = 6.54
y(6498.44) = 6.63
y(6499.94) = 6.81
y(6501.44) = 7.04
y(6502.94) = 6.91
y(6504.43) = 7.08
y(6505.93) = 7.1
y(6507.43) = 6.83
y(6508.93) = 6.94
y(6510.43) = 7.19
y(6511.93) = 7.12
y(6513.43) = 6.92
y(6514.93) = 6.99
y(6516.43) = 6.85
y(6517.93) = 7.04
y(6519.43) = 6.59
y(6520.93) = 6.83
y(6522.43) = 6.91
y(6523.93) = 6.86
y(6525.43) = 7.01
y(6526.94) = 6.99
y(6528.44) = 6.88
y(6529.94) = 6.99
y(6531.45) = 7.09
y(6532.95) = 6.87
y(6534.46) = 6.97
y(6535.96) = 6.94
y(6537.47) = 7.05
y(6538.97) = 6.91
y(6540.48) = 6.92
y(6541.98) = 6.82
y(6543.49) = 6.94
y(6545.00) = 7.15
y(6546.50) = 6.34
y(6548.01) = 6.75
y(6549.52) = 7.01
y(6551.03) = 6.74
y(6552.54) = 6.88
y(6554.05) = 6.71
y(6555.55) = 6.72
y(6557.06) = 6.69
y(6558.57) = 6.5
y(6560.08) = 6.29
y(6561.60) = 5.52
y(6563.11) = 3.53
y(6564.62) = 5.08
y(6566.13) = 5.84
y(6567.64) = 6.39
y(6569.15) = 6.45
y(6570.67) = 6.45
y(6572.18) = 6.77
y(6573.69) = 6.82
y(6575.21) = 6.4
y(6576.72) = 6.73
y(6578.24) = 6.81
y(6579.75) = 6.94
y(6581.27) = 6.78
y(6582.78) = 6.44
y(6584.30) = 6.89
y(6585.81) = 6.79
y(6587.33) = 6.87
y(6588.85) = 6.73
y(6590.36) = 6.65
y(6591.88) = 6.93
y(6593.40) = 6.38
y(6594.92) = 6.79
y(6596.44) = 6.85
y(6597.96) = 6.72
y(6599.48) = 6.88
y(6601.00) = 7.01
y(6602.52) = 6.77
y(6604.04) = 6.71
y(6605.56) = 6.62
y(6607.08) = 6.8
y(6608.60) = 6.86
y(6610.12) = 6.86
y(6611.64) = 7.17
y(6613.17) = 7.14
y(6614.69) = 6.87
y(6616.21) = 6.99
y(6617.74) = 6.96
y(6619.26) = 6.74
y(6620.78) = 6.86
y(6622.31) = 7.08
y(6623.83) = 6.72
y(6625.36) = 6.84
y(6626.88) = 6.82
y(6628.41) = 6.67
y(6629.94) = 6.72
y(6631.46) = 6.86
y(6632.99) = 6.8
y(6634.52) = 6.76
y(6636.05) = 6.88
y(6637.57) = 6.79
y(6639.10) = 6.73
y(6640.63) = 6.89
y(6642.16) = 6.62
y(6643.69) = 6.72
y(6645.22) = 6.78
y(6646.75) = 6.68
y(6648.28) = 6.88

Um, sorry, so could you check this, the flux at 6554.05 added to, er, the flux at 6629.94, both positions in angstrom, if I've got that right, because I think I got 13.4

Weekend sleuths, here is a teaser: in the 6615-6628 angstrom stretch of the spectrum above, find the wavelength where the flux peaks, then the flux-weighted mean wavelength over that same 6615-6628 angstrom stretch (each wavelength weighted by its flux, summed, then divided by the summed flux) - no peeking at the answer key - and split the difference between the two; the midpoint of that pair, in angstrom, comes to 6621.9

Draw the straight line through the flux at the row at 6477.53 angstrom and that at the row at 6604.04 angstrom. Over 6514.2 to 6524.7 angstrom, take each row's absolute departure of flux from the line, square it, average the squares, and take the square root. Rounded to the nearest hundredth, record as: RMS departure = 0.13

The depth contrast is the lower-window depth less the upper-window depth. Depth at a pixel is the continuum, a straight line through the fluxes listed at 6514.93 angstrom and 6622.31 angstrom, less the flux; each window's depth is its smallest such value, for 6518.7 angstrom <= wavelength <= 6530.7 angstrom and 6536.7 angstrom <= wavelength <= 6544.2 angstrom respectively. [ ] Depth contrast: 0.03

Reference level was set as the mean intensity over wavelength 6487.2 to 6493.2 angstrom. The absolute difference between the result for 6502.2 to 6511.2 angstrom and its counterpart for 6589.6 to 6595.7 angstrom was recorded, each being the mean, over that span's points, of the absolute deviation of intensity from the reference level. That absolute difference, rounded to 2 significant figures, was 0.18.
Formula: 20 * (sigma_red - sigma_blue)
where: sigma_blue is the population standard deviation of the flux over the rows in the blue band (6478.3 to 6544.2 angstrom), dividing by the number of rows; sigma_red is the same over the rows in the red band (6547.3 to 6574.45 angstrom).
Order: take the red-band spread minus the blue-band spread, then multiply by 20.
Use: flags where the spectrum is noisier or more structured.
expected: 13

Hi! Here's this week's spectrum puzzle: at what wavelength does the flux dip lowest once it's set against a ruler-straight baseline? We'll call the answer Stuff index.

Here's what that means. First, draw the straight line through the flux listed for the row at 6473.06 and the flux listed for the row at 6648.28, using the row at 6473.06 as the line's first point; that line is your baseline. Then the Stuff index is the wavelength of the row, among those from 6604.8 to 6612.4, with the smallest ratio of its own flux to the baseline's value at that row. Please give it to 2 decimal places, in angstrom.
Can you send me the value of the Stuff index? 6605.56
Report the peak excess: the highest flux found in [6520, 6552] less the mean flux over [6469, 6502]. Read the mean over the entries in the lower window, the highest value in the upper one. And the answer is 0.30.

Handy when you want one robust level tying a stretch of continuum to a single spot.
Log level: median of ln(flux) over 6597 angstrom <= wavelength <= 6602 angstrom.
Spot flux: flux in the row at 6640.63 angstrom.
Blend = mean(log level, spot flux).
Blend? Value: 4.41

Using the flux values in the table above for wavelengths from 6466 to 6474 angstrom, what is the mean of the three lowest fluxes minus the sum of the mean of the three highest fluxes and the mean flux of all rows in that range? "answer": -7.29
